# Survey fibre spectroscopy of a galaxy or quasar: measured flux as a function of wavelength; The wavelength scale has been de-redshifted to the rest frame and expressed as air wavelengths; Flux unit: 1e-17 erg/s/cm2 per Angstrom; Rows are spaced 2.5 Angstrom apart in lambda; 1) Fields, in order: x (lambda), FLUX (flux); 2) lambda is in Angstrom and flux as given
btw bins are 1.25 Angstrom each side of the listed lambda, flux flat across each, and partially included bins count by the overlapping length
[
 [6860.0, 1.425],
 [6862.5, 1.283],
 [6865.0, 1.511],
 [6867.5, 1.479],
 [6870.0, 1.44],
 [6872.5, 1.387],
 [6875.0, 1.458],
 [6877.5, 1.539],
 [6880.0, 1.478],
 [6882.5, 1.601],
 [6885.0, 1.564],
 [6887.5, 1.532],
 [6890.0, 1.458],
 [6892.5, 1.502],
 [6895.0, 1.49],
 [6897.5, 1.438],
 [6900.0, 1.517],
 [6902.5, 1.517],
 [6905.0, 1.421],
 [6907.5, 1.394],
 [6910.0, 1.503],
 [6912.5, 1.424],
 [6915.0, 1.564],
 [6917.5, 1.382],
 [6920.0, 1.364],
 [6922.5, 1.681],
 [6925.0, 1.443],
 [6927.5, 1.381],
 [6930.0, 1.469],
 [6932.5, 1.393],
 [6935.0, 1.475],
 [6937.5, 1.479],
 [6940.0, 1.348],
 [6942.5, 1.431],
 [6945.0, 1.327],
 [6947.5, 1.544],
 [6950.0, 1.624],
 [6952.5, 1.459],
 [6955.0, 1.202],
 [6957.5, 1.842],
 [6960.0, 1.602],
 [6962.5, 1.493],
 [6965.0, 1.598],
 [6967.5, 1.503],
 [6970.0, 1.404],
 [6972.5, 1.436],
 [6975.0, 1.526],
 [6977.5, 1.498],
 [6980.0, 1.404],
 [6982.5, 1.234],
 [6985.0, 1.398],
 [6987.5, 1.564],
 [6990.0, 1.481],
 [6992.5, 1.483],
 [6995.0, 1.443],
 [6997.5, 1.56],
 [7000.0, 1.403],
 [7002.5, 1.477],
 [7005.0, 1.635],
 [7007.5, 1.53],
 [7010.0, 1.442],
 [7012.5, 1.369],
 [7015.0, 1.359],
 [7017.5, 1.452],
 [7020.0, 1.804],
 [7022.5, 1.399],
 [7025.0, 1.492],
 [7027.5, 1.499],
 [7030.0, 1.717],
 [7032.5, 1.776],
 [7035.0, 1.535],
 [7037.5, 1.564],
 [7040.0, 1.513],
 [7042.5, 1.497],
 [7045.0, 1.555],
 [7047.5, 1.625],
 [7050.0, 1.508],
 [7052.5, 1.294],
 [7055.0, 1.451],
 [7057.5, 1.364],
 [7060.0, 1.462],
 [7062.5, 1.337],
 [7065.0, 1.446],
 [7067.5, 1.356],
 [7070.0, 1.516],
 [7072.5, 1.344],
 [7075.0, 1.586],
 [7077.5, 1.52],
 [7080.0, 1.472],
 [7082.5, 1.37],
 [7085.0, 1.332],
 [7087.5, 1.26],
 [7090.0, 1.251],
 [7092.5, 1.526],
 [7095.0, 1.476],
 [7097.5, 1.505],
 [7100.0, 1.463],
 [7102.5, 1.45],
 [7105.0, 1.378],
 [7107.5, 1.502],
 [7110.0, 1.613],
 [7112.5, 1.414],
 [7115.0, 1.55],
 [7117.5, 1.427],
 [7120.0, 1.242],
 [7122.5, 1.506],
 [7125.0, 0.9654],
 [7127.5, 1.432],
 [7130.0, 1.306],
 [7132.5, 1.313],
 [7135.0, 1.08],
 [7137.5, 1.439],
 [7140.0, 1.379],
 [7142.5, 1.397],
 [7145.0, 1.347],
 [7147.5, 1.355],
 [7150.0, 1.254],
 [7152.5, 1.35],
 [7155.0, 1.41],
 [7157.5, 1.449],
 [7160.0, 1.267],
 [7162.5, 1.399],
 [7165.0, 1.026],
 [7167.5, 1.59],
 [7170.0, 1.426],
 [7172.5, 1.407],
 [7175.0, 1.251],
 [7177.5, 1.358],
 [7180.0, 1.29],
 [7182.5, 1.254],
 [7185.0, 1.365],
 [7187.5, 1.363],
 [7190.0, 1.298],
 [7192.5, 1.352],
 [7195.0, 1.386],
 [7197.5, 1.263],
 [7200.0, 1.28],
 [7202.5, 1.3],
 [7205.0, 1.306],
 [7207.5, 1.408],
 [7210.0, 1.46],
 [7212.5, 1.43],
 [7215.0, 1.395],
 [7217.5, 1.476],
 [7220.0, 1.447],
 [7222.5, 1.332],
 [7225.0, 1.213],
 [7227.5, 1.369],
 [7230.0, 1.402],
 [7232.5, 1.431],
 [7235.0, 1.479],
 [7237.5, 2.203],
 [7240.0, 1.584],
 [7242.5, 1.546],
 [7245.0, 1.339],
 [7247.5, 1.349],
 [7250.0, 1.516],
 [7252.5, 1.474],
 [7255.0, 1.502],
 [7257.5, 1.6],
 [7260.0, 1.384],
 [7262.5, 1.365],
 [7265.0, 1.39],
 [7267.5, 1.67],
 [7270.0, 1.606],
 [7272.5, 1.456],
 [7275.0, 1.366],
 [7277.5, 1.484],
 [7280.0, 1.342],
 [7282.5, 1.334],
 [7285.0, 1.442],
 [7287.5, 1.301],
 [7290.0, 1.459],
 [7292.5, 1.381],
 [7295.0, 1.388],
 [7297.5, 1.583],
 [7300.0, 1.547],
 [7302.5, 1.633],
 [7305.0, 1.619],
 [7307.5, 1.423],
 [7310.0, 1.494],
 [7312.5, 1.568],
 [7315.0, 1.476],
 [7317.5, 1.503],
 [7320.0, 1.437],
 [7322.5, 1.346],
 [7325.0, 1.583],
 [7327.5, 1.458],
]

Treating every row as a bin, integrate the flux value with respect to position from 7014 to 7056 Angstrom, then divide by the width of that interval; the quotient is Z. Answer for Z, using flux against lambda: 1.53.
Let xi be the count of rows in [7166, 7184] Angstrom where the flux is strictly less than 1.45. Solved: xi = 6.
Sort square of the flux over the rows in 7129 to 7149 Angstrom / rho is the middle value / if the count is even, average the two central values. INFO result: 1.83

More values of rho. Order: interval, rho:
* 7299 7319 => 2.33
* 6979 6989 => 1.96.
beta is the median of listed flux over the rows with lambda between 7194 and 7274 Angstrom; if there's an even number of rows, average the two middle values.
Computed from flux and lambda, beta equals 1.42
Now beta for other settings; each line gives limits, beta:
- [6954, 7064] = 1.49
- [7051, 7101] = 1.45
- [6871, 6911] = 1.50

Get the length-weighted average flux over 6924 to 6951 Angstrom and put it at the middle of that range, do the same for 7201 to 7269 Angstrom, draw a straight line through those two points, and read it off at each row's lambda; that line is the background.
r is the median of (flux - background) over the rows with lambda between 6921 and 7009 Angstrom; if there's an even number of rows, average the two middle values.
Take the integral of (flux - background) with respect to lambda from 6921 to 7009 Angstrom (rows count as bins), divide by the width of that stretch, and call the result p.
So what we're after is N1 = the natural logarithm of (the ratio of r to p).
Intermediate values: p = 0.03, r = 0.03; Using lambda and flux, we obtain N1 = -0.08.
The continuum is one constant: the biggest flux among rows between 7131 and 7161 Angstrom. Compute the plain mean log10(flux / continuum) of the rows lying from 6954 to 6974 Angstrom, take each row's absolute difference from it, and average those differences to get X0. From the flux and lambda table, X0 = 0.037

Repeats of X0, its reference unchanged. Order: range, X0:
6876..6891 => 0.012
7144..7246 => 0.029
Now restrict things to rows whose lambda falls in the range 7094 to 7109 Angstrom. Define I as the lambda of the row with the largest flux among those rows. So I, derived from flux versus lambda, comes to 7097.5 Angstrom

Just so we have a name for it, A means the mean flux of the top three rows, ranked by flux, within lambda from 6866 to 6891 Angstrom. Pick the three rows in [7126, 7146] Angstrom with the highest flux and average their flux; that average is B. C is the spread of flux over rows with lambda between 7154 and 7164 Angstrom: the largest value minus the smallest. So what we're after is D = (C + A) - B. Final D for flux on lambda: 0.33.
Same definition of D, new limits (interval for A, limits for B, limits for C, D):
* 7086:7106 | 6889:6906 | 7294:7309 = 0.24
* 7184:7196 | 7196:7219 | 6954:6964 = 0.56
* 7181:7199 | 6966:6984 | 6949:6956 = 0.28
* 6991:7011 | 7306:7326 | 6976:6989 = 0.35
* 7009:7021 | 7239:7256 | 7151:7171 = 0.58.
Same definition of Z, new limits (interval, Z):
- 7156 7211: 1.34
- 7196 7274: 1.45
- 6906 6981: 1.47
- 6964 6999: 1.47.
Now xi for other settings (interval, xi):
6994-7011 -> 3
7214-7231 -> 6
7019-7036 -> 1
